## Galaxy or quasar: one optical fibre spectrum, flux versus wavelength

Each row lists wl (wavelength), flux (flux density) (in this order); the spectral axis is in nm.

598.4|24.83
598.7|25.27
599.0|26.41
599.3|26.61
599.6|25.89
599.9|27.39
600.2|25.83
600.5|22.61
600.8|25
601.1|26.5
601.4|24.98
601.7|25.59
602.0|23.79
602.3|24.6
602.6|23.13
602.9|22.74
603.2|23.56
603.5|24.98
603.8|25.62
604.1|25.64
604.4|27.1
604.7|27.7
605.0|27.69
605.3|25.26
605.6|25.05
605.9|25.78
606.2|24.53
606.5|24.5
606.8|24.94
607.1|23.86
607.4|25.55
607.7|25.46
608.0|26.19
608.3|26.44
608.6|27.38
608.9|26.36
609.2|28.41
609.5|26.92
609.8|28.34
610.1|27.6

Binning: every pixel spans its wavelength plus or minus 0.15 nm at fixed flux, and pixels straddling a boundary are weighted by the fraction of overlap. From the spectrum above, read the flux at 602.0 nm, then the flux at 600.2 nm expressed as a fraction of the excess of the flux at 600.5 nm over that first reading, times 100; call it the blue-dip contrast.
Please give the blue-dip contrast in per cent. -2189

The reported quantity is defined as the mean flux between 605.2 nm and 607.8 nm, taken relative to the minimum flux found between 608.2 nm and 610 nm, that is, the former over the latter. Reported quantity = 0.95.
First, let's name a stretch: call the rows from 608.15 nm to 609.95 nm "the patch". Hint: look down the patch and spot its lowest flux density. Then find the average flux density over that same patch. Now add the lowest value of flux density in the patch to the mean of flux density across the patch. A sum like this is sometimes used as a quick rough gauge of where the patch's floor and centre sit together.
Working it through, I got 53.7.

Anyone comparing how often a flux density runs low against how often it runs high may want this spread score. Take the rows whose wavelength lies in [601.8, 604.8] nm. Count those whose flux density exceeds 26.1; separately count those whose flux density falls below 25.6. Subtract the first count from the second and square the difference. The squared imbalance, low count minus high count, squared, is 16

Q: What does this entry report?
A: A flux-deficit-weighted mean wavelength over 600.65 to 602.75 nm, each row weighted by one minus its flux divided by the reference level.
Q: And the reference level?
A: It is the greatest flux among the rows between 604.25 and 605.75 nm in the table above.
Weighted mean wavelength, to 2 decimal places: 601.86 nm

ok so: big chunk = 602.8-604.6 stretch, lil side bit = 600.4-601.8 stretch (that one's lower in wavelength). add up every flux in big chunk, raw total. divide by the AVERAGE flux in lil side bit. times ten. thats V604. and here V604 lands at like 60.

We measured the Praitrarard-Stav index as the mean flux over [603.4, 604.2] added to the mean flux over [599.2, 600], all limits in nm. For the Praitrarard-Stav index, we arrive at 52.0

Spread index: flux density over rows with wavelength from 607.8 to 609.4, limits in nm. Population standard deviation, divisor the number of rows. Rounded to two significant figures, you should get 0.84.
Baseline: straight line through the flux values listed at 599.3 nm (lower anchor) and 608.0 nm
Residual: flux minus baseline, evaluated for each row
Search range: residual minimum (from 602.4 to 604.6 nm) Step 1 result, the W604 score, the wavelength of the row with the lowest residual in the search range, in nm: 602.9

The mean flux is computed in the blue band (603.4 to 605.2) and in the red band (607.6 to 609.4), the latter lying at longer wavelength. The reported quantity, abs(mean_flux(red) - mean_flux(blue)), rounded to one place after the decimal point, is 0.3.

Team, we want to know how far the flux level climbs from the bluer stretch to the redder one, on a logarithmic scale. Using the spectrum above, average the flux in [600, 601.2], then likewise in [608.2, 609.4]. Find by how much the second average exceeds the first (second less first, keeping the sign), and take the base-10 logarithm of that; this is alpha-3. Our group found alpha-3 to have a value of 0.3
